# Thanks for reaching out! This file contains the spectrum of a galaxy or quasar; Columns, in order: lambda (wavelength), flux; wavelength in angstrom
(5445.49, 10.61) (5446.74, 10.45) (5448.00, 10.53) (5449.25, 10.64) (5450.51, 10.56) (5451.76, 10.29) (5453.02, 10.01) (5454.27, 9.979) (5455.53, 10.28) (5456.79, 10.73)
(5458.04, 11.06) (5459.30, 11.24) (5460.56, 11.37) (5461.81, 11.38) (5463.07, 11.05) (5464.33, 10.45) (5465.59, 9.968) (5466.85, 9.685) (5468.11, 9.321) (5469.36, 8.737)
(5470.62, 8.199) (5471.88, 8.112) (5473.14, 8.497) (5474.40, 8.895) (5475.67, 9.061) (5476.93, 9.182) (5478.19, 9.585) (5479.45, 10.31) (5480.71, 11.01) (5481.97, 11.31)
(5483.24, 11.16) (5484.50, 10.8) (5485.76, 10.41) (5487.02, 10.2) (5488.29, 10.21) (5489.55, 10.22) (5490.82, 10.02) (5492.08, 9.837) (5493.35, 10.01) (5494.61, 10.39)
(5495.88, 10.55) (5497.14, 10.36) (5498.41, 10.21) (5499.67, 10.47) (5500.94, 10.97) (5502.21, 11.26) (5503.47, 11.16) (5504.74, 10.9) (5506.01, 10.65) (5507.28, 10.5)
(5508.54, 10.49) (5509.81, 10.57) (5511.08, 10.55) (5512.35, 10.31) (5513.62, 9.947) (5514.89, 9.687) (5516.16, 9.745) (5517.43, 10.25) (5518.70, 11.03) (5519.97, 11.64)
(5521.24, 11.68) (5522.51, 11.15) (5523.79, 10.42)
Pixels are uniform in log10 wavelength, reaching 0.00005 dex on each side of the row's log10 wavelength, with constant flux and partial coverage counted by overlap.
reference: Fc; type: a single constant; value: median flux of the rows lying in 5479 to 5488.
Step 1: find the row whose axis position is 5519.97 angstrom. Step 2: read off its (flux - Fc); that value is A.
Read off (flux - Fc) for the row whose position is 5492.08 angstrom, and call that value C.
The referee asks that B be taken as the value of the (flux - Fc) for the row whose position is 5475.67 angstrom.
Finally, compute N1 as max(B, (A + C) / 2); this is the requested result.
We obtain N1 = -0.1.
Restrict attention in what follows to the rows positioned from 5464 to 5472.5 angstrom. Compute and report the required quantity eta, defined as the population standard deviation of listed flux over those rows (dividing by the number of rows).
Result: 0.83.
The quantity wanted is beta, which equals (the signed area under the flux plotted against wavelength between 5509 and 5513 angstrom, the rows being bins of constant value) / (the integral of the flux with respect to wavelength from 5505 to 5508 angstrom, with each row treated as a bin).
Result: 1.31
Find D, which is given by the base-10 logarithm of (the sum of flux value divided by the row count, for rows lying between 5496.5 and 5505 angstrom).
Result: 1.03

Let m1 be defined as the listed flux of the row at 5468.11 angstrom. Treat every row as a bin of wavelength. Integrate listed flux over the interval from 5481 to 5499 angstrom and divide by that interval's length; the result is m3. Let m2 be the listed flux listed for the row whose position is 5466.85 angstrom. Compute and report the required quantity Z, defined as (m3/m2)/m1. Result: 0.115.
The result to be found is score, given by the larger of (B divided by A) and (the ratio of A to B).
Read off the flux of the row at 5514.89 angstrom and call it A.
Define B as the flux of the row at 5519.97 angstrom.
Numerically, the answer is 1.20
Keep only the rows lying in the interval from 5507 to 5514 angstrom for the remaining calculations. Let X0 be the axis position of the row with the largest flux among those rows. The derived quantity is 5509.81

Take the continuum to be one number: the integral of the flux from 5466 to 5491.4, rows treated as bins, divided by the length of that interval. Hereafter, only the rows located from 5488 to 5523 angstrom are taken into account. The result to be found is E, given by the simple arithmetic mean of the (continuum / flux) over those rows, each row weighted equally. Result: 0.928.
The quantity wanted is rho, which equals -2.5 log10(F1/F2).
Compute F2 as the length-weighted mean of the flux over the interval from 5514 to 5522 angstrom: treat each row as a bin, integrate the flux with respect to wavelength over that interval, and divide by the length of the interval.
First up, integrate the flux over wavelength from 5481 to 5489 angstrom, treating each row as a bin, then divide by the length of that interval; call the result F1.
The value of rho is 0.00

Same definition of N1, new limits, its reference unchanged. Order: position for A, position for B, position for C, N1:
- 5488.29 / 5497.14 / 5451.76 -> -0.4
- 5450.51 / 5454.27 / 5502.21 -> 0.1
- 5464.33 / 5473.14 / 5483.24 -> 0.0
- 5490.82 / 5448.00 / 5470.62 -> -0.3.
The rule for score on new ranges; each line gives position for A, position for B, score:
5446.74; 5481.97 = 1.08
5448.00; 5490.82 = 1.05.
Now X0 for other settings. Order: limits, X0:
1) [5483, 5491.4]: 5483.24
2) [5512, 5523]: 5521.24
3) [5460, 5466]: 5461.81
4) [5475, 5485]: 5481.97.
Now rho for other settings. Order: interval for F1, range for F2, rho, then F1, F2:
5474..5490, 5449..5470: 0.02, 10.2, 10.4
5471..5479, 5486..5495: 0.14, 8.9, 10.1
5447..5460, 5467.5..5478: -0.20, 10.5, 8.8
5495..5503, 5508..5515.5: -0.04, 10.6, 10.3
